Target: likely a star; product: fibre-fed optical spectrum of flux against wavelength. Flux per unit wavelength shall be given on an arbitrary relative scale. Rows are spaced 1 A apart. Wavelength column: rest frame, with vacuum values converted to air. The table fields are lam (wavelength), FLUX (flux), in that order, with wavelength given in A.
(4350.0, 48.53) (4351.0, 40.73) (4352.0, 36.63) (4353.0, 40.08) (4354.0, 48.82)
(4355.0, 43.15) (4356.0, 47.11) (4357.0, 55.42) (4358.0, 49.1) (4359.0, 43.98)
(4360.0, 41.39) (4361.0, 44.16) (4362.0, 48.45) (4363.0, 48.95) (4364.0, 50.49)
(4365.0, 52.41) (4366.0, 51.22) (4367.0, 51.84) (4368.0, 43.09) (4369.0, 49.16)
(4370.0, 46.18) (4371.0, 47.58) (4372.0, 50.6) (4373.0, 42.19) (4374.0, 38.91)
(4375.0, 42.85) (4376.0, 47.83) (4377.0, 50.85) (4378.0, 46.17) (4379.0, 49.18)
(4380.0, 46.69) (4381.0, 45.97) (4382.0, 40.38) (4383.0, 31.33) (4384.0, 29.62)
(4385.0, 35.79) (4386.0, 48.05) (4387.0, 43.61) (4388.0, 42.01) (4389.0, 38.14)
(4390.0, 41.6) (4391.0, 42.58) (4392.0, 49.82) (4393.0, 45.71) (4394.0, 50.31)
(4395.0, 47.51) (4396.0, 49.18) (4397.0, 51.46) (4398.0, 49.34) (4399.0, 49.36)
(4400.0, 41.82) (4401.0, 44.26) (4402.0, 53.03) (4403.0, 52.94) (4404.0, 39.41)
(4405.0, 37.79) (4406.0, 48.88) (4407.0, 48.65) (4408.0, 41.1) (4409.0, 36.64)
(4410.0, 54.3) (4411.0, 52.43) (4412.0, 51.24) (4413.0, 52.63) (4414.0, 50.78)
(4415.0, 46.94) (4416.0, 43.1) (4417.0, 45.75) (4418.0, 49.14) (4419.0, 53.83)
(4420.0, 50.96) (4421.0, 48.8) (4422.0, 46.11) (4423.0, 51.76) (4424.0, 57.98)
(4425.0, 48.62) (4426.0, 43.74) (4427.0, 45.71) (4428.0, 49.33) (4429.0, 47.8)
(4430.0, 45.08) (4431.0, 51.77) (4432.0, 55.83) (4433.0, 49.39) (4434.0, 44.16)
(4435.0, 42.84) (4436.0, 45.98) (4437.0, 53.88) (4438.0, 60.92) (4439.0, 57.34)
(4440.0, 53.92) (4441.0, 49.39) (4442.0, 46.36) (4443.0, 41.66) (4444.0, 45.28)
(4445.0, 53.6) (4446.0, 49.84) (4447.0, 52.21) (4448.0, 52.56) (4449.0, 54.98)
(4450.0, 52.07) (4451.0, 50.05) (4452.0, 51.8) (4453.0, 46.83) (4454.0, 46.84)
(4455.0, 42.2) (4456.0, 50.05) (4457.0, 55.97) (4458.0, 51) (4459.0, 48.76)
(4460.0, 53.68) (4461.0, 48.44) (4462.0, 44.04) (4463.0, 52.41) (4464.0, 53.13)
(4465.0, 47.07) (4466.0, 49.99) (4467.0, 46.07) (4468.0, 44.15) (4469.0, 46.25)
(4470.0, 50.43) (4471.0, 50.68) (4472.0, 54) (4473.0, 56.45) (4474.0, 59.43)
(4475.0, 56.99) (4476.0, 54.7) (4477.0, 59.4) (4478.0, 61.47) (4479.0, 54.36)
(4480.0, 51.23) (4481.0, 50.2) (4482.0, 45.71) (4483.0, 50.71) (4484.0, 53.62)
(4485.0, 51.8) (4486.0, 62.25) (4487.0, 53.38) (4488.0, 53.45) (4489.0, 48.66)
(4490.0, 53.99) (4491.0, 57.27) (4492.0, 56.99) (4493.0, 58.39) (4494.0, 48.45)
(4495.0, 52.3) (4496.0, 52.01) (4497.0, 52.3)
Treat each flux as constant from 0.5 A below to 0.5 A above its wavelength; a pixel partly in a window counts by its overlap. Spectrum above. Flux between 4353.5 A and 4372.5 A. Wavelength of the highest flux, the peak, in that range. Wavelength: 4357.0 A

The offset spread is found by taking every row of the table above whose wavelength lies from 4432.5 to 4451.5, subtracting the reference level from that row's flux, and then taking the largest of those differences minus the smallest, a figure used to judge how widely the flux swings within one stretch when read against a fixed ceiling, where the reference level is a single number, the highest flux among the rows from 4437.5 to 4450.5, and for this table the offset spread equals 19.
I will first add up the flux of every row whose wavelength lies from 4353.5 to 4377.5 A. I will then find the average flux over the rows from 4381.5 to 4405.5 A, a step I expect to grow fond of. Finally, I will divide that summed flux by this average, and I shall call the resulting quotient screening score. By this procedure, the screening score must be 25.8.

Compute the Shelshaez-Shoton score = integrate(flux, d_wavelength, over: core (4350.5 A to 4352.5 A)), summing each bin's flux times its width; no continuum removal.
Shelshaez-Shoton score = 77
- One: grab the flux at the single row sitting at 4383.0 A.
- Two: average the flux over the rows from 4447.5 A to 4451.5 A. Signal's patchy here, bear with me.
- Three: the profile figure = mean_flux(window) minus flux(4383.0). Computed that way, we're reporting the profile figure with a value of 21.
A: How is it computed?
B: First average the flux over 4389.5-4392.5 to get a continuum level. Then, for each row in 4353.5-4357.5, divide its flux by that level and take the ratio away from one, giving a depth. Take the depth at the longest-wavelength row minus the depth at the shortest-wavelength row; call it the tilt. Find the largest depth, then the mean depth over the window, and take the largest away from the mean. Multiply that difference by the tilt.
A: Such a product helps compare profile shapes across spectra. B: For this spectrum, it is 0.018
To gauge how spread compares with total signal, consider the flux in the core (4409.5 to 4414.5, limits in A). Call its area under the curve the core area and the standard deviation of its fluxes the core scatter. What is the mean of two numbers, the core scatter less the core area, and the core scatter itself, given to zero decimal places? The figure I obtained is -129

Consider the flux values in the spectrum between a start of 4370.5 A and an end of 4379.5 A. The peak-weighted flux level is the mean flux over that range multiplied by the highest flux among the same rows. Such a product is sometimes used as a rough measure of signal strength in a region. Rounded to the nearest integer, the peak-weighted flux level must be 2351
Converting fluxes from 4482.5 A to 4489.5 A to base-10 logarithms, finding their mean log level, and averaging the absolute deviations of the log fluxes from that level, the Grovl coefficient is 0.021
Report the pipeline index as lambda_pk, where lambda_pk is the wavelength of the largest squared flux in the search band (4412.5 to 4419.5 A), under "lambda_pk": 4419.0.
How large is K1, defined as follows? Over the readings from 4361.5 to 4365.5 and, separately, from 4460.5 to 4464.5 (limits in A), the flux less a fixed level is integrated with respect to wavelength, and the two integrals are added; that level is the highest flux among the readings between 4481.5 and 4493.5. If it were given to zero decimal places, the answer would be -100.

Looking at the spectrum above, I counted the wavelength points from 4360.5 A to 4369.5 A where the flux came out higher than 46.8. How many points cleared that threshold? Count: 7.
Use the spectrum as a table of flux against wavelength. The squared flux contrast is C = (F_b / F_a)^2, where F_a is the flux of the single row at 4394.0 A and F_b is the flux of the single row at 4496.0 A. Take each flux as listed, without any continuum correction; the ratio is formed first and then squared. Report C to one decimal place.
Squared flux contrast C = 1.1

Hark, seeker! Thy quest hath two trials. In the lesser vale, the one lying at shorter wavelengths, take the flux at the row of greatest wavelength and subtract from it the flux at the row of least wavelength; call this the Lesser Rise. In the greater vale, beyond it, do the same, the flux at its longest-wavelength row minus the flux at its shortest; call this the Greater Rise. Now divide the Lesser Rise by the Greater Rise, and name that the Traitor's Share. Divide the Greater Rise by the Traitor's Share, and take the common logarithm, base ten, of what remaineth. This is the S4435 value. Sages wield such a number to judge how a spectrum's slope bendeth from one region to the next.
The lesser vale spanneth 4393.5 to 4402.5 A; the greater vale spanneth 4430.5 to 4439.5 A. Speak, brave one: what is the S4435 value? 1.1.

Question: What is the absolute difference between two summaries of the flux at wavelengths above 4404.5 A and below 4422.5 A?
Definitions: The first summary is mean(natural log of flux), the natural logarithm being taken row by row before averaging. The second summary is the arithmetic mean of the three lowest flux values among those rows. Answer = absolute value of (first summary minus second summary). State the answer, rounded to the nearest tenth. 34.7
